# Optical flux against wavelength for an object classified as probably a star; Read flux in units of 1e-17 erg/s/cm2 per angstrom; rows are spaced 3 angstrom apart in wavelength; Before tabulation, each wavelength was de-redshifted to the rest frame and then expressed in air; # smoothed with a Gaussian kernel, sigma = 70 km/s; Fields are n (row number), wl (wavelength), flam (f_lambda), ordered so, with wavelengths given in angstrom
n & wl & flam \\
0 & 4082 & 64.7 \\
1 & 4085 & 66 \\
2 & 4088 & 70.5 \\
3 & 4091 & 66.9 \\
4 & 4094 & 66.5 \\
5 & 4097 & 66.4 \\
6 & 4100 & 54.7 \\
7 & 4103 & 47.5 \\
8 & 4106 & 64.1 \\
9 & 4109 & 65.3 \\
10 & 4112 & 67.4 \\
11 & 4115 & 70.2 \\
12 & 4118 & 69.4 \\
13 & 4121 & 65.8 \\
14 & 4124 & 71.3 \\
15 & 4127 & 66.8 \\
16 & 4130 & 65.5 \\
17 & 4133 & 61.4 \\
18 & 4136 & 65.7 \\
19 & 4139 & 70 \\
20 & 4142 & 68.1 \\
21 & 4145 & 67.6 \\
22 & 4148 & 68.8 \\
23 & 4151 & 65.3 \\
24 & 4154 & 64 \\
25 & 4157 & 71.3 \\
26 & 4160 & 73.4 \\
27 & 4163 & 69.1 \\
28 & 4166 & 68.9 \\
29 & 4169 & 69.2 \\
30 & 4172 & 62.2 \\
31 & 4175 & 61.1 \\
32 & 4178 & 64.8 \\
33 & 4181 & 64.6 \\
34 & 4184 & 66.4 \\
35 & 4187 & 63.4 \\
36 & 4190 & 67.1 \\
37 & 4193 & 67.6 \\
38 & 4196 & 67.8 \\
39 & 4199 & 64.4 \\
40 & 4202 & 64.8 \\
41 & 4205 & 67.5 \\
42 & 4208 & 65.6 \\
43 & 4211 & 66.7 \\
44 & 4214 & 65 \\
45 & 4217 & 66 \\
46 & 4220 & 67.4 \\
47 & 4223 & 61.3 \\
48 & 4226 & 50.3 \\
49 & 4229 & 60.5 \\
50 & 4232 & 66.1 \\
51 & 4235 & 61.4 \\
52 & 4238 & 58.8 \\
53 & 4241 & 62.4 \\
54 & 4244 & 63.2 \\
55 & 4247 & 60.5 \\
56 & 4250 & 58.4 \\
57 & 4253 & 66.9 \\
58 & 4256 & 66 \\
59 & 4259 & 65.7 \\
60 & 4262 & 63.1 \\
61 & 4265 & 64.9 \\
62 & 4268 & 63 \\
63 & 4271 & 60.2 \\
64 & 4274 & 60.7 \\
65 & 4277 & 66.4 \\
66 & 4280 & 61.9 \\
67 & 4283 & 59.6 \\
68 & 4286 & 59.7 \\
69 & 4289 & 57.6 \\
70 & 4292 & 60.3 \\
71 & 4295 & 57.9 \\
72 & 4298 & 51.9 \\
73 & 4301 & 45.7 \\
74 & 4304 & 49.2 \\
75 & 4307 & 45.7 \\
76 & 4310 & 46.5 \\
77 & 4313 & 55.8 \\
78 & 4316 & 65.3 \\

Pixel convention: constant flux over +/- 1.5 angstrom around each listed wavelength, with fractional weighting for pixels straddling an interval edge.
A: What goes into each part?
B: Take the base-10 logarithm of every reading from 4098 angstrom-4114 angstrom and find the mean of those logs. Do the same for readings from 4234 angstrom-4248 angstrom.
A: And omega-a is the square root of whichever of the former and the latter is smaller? 1.33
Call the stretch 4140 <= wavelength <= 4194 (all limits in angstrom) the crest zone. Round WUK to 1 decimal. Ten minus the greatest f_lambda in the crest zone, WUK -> -63.4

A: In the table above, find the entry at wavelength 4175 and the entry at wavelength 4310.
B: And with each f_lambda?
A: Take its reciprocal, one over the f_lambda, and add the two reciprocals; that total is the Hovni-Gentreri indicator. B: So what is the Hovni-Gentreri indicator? 0.038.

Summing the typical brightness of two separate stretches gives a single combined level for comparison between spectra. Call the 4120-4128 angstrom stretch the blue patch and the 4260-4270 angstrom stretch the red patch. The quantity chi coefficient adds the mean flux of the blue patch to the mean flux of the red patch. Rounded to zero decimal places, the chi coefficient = 132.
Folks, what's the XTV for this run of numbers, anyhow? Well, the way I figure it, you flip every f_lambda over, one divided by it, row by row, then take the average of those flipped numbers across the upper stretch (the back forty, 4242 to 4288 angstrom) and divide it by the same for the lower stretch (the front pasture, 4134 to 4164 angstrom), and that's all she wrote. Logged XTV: 1.09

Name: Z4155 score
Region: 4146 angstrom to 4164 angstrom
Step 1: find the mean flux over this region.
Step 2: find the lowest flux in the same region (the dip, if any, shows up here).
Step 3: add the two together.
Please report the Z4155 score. 133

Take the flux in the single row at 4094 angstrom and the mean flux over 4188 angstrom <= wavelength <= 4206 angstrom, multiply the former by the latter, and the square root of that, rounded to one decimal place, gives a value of 66.5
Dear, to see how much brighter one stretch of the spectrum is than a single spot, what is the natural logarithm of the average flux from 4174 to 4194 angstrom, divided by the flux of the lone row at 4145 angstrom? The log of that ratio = -0.039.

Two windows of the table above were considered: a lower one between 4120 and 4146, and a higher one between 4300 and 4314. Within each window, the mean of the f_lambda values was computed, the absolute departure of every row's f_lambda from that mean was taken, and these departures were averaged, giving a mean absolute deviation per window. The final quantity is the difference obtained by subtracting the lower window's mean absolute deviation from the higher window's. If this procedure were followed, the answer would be 1.06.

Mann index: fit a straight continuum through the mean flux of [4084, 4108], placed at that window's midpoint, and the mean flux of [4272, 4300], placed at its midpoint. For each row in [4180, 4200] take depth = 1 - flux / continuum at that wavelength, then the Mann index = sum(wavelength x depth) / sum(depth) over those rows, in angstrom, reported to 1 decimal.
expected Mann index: 4190.7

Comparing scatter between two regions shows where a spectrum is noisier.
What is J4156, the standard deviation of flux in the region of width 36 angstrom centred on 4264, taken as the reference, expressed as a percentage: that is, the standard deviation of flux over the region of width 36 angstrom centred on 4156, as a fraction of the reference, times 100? 109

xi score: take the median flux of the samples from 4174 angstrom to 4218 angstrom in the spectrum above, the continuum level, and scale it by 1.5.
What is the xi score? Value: 98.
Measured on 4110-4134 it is 101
